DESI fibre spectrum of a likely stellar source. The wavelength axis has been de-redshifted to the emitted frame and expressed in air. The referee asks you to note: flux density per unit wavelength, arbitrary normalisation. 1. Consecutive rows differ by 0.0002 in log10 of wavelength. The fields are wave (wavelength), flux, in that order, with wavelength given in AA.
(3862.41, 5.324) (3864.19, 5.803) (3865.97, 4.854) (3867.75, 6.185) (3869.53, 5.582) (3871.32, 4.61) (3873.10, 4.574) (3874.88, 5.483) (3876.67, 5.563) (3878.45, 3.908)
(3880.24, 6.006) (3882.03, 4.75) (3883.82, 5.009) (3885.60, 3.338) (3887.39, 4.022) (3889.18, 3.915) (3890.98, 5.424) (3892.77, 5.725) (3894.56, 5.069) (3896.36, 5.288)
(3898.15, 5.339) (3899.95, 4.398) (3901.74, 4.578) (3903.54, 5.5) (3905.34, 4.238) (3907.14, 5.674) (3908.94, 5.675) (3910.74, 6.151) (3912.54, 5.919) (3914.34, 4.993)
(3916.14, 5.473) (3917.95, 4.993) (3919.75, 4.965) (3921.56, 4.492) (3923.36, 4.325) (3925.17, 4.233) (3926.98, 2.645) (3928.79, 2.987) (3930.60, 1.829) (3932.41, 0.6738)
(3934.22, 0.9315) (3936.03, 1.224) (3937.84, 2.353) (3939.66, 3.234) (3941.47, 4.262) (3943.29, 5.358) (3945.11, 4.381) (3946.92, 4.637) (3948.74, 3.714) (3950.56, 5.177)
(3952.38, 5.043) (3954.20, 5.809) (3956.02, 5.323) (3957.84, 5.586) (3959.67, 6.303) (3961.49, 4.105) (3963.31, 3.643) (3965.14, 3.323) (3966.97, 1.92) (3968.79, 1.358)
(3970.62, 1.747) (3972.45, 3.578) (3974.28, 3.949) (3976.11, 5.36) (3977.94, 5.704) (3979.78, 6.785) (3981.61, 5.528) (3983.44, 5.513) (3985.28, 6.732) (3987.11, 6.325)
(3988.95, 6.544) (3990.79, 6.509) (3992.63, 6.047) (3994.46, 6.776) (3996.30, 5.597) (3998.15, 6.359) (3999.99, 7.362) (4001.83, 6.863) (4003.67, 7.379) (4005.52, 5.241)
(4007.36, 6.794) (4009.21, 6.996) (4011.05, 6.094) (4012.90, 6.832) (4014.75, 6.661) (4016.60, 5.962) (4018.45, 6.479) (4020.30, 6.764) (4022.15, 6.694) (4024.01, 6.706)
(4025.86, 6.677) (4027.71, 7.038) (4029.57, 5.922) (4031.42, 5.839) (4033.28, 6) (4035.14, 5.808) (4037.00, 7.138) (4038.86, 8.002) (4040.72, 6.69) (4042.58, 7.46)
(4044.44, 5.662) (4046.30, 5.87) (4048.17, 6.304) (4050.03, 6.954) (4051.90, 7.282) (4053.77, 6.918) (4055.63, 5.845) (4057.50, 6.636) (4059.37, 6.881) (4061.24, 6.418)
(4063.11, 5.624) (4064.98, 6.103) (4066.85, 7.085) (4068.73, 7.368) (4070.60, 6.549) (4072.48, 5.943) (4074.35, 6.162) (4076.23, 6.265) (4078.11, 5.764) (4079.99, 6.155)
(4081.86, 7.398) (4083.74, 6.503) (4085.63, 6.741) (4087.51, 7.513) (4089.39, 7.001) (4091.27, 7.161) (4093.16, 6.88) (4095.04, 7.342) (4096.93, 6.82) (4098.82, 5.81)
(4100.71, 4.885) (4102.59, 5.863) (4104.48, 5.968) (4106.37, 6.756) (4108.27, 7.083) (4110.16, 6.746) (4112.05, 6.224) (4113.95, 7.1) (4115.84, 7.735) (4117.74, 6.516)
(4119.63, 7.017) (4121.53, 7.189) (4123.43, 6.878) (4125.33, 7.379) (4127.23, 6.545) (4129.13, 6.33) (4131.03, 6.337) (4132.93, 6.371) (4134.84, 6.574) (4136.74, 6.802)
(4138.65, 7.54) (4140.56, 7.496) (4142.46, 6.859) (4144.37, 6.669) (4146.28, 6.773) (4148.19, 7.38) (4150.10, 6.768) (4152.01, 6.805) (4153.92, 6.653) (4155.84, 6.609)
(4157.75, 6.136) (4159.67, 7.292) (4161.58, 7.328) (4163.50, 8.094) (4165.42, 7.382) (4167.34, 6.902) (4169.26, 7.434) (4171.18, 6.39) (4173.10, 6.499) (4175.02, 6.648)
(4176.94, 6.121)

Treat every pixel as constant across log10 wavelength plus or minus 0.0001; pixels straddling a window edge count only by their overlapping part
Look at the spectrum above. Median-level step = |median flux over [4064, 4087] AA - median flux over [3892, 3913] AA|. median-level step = 1.0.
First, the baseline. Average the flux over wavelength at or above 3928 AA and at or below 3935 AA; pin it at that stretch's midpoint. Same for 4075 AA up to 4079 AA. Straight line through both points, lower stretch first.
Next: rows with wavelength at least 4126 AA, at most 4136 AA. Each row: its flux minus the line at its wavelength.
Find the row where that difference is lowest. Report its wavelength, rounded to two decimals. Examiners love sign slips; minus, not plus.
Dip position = 4132.93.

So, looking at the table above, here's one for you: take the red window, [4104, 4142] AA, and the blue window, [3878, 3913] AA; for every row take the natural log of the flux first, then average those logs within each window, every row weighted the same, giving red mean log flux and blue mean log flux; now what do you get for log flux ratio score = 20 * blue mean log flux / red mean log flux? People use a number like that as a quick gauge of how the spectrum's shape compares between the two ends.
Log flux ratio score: 16.6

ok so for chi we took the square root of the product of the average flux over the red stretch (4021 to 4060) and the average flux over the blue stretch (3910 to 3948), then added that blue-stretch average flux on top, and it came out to 8.8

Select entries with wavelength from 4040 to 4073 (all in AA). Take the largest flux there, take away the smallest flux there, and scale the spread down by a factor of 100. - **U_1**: 0.018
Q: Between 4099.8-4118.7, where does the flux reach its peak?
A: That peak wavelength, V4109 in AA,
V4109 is 4115.84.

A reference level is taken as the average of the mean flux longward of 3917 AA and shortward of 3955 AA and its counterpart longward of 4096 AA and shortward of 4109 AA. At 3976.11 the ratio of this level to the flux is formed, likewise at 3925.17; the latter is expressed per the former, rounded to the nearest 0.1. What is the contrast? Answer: 1.3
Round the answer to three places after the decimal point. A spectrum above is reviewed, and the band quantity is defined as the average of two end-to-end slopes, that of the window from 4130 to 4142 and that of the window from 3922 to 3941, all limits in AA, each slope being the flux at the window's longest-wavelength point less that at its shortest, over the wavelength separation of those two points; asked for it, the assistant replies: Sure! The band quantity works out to 0.027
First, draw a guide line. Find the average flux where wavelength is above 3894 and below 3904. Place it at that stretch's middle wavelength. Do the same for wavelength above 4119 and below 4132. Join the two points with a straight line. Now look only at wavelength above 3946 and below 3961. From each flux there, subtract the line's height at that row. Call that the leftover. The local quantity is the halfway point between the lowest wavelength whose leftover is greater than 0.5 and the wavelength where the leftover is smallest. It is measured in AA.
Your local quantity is 3954.2 AA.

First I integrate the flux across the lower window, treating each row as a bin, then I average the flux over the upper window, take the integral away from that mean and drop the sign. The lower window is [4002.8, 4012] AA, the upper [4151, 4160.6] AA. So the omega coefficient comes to 53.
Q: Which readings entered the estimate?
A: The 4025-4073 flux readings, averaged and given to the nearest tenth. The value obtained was 6.5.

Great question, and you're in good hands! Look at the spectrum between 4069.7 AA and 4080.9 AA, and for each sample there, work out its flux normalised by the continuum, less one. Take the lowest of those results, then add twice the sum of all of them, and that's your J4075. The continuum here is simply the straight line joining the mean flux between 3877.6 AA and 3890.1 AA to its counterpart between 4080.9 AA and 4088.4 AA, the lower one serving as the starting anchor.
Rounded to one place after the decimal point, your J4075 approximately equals -1.5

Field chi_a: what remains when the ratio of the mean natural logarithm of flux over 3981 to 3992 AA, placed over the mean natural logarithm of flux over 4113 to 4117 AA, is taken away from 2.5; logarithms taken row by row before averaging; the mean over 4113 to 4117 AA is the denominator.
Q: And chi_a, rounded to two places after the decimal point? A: 1.59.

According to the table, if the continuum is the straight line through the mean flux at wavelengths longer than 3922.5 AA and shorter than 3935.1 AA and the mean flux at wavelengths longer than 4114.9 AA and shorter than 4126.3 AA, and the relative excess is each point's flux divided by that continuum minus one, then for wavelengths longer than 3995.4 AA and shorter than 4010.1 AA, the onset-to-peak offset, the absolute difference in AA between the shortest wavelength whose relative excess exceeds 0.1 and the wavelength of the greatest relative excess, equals 3.7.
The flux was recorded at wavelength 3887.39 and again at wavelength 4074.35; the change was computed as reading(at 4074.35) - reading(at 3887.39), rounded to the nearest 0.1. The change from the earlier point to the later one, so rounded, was 2.1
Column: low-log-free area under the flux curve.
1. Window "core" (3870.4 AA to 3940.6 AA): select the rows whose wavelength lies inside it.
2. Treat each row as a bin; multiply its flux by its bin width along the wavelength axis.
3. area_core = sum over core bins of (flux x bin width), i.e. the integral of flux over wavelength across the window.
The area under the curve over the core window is 305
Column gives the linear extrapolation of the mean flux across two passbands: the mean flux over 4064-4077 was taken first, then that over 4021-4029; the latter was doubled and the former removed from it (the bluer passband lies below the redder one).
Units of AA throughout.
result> 7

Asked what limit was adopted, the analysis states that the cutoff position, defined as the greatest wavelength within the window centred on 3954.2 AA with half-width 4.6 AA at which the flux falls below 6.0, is 3957.84 AA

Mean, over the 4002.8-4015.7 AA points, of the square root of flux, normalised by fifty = 0.0512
